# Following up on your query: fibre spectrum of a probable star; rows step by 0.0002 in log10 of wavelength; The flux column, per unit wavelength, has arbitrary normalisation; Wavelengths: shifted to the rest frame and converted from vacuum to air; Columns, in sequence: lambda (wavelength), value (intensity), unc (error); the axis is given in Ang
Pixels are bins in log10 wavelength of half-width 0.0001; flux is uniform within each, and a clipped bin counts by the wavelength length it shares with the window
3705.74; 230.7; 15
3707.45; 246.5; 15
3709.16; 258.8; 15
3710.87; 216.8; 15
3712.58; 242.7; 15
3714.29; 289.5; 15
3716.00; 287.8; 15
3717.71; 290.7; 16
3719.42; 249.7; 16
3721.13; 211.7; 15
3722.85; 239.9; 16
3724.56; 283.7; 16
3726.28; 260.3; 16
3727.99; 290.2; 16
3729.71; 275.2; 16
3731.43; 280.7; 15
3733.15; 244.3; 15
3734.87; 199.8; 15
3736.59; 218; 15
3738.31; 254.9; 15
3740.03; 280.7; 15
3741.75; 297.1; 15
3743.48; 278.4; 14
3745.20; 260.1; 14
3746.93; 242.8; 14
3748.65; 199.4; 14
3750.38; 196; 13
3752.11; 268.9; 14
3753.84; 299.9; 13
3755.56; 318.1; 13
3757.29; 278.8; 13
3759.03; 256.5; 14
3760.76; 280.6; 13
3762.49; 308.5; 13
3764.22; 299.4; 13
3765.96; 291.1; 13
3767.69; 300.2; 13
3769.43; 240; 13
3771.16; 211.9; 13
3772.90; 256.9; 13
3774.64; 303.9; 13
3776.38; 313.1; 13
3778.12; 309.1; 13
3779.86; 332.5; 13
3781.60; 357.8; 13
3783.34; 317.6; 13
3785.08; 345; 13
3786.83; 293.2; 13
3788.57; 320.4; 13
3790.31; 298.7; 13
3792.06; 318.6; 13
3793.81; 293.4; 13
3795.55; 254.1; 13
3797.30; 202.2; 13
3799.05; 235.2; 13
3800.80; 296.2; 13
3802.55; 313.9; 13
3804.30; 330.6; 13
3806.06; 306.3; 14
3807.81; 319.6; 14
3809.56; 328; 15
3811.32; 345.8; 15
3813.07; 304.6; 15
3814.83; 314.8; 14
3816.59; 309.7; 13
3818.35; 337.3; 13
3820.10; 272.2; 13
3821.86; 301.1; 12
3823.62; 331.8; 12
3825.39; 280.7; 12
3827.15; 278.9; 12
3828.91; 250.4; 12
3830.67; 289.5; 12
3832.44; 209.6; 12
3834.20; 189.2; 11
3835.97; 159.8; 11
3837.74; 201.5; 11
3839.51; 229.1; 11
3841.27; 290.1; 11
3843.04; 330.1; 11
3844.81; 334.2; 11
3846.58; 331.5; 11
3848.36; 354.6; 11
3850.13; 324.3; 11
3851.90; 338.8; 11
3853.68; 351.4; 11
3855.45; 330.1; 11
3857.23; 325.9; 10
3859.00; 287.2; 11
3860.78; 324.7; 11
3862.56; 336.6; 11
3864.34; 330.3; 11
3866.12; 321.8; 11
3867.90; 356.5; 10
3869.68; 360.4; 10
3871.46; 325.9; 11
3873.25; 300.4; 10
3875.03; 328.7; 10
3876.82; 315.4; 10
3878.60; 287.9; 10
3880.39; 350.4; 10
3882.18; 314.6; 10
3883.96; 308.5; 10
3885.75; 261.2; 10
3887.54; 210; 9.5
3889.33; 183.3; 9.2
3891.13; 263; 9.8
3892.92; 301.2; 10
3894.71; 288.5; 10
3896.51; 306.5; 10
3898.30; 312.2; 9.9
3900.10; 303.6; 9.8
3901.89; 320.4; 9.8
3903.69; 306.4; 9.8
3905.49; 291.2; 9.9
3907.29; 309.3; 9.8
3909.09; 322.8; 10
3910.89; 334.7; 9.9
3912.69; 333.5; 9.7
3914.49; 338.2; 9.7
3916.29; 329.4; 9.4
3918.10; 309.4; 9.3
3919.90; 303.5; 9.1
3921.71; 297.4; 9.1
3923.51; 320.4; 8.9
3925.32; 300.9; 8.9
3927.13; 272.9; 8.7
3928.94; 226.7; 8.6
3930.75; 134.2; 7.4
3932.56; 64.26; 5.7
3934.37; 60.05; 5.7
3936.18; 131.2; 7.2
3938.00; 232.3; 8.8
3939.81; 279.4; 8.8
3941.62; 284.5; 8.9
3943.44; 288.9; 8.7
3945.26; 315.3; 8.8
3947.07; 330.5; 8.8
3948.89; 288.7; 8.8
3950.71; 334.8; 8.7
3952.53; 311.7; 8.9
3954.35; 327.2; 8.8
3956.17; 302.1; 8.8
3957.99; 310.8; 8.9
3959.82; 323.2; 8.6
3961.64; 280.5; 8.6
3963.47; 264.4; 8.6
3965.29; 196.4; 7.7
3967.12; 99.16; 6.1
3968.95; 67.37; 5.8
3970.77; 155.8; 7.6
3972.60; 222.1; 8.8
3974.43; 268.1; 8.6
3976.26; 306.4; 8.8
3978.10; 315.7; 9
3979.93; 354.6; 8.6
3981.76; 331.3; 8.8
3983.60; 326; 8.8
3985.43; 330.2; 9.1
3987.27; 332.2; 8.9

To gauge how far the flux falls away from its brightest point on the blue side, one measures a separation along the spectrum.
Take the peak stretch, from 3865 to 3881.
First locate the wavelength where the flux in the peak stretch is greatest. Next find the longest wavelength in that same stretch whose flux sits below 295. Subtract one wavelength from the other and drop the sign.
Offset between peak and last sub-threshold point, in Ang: 8.9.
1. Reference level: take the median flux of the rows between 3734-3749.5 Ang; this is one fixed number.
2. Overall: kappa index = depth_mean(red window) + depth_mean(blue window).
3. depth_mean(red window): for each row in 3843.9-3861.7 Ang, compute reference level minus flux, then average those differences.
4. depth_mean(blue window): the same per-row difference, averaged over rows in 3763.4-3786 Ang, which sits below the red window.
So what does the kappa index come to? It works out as -119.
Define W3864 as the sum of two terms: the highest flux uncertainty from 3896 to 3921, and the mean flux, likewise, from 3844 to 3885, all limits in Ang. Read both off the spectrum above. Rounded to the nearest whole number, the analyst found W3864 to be 338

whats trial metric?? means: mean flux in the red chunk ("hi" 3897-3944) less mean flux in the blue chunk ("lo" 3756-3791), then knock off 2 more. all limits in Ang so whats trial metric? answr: -28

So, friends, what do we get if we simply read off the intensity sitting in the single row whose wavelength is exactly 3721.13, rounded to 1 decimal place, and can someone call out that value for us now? 211.7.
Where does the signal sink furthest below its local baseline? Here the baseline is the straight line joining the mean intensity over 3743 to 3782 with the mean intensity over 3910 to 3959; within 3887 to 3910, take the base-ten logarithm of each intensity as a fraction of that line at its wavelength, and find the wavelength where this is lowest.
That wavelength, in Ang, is 3889.33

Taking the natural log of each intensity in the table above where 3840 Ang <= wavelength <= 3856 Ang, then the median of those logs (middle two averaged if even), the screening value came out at 5.80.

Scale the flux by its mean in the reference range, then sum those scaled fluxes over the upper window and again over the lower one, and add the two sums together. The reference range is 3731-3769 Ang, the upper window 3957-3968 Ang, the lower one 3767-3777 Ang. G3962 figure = 11.7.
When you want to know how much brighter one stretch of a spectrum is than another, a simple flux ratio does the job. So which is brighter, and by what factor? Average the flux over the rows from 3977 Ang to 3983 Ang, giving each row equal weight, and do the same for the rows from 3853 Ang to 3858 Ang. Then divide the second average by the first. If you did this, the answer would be 1.01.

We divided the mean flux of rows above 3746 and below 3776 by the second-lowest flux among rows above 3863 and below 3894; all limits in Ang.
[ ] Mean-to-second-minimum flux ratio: 1.28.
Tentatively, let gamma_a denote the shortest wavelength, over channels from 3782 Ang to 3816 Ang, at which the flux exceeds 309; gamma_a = 3783.34 Ang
